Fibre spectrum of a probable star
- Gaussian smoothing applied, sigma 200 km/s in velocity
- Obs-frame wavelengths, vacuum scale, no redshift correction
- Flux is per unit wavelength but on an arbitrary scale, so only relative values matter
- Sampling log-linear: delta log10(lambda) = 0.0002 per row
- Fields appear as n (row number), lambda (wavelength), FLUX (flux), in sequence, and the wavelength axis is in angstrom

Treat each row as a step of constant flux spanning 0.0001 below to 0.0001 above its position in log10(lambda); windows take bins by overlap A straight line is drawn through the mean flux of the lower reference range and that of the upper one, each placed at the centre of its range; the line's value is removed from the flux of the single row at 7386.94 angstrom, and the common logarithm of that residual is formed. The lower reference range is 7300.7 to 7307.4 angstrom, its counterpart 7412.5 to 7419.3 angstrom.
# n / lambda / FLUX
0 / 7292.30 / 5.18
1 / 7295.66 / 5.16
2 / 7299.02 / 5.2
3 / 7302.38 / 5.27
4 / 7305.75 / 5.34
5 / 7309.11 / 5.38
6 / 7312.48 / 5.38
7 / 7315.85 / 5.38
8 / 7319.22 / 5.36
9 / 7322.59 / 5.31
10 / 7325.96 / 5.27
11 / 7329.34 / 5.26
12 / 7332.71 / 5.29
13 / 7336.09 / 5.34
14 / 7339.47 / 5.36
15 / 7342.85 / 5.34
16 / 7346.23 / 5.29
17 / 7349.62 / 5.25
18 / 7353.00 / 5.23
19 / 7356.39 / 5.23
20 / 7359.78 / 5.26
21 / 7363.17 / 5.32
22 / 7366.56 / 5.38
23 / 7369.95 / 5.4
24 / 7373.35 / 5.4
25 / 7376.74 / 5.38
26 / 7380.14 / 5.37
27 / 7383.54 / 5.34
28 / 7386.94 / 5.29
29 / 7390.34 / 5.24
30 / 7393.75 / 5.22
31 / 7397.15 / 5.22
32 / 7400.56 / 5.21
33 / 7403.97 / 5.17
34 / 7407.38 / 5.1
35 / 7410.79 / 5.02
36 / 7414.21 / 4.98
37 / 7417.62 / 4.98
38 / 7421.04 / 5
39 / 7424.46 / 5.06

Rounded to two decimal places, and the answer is -0.65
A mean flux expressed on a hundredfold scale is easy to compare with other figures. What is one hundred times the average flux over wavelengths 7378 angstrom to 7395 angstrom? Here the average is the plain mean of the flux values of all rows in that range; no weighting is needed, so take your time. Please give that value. 529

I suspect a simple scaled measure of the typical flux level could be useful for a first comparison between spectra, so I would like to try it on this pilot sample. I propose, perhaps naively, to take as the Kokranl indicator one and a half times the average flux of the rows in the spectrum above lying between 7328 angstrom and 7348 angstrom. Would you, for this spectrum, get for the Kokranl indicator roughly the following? 8.0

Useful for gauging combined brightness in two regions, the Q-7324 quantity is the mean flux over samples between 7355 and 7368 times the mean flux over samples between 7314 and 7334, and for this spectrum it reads 28.1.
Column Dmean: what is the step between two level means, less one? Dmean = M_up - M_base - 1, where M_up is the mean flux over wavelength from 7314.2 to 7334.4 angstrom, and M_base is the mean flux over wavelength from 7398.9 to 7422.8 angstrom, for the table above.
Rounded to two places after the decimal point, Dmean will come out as -0.75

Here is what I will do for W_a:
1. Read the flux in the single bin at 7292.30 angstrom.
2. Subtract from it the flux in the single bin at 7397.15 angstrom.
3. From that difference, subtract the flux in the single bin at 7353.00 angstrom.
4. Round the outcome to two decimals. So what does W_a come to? -5.27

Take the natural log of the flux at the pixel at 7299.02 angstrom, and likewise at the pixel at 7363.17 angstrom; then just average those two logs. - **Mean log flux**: 1.66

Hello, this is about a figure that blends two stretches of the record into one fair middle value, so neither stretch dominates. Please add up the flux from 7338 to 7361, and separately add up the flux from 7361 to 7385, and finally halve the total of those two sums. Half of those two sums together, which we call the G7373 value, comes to 37.3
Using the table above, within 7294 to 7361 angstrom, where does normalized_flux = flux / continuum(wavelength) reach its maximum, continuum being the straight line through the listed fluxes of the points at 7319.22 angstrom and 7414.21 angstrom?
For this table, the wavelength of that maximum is 7339.47 angstrom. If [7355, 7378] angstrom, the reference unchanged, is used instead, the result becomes 7373.35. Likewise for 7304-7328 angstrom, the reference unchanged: 7315.85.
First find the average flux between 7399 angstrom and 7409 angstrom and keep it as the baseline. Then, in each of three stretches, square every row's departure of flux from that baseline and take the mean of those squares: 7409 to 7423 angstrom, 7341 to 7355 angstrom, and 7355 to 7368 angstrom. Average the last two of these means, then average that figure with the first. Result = 0.023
